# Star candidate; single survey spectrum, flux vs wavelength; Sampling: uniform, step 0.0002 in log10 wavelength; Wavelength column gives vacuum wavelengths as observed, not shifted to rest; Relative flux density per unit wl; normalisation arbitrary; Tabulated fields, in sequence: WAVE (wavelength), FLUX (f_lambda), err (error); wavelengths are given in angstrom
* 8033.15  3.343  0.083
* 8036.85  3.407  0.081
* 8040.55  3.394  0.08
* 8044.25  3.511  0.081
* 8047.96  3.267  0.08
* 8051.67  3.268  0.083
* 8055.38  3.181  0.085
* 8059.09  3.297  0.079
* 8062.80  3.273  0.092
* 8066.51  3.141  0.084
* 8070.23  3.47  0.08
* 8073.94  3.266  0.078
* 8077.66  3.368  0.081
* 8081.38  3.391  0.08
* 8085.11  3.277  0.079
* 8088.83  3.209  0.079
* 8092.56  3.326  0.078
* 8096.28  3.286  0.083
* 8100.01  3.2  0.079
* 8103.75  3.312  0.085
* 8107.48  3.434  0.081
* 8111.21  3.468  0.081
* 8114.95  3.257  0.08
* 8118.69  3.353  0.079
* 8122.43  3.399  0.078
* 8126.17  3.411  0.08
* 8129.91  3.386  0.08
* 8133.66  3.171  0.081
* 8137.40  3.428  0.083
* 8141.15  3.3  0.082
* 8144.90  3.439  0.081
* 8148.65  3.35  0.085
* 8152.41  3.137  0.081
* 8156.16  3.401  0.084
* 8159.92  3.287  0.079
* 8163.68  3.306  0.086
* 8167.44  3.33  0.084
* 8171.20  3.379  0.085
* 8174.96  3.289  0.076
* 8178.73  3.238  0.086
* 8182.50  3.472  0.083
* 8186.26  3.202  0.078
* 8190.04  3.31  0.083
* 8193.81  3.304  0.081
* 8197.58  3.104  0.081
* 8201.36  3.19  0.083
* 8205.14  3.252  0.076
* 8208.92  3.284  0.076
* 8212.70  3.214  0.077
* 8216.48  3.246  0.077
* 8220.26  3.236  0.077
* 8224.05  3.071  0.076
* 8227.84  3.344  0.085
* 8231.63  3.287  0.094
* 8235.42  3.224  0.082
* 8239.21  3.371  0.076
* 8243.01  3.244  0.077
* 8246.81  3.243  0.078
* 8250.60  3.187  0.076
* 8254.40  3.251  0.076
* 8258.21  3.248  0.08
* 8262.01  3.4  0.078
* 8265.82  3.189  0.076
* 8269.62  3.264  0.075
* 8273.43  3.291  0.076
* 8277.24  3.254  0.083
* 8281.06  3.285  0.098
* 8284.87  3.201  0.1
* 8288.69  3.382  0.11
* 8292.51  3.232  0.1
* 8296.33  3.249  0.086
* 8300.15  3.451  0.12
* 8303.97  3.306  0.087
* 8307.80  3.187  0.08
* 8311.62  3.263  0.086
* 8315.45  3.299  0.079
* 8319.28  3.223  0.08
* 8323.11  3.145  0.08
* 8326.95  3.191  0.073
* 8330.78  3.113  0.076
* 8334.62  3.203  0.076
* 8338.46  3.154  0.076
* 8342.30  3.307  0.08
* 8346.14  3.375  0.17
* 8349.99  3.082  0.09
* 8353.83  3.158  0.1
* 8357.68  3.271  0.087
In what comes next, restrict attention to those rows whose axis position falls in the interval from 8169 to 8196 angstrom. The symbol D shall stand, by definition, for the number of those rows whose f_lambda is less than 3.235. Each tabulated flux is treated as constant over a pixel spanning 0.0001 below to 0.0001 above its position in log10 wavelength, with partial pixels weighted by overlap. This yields 1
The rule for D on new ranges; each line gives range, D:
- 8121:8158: 2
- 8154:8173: 0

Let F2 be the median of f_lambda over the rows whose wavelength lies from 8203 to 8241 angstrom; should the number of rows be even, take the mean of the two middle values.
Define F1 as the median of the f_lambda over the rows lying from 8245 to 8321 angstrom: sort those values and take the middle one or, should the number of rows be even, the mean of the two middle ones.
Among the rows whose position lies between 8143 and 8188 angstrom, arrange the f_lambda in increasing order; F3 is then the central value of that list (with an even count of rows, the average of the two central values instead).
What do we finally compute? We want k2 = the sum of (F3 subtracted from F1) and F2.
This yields 3.18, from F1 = 3.25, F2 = 3.25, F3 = 3.32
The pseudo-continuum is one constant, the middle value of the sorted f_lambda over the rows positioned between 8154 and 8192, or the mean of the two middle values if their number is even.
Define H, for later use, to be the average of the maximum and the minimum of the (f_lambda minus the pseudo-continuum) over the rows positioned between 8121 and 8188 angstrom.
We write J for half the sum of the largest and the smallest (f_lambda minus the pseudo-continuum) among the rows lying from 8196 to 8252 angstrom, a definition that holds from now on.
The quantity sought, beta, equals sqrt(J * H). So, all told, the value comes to 0.0174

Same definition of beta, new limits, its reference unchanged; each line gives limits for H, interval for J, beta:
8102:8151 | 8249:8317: 0.0112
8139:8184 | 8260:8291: 0.0069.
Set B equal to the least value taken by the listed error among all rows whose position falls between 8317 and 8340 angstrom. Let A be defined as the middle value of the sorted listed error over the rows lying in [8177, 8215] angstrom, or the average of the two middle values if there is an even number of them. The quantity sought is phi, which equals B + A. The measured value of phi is 0.1540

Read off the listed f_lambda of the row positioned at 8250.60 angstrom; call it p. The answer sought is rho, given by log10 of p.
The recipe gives 0.503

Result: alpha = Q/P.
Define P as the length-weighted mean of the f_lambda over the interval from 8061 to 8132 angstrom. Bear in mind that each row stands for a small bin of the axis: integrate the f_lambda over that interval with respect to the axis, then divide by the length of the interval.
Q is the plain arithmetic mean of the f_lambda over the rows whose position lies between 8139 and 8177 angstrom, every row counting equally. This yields 1.00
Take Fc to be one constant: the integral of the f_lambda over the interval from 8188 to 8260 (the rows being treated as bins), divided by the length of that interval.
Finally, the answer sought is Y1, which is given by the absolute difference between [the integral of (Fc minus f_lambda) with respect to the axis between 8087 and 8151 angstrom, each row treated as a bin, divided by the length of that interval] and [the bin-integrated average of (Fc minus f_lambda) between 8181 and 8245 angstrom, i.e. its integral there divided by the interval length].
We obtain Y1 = 0.081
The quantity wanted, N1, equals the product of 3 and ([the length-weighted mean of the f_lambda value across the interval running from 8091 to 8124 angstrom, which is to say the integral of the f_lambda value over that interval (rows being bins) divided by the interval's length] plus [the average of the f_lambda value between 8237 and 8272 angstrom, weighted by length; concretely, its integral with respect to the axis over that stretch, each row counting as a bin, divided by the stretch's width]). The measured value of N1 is 19.8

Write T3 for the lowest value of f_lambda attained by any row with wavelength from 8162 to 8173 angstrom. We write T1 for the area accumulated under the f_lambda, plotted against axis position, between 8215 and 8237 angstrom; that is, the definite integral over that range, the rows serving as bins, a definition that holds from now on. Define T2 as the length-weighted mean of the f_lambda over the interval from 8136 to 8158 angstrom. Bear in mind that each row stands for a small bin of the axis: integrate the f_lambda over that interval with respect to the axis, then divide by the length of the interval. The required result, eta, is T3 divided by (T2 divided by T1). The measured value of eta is 70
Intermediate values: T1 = 71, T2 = 3.34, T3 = 3.306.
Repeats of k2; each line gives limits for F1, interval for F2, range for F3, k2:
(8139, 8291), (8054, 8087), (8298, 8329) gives 3.31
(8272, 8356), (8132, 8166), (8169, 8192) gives 3.25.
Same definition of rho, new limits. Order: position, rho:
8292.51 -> 0.509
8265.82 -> 0.504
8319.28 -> 0.508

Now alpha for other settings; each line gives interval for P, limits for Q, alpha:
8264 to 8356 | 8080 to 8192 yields 1.03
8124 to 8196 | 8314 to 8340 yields 0.96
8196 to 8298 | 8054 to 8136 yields 1.02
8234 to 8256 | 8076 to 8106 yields 1.01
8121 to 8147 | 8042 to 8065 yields 0.98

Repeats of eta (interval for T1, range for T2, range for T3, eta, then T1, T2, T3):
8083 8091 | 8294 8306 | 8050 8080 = 25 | 26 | 3.33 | 3.141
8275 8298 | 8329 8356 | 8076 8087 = 77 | 75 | 3.20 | 3.277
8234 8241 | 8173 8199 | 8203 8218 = 23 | 23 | 3.28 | 3.214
